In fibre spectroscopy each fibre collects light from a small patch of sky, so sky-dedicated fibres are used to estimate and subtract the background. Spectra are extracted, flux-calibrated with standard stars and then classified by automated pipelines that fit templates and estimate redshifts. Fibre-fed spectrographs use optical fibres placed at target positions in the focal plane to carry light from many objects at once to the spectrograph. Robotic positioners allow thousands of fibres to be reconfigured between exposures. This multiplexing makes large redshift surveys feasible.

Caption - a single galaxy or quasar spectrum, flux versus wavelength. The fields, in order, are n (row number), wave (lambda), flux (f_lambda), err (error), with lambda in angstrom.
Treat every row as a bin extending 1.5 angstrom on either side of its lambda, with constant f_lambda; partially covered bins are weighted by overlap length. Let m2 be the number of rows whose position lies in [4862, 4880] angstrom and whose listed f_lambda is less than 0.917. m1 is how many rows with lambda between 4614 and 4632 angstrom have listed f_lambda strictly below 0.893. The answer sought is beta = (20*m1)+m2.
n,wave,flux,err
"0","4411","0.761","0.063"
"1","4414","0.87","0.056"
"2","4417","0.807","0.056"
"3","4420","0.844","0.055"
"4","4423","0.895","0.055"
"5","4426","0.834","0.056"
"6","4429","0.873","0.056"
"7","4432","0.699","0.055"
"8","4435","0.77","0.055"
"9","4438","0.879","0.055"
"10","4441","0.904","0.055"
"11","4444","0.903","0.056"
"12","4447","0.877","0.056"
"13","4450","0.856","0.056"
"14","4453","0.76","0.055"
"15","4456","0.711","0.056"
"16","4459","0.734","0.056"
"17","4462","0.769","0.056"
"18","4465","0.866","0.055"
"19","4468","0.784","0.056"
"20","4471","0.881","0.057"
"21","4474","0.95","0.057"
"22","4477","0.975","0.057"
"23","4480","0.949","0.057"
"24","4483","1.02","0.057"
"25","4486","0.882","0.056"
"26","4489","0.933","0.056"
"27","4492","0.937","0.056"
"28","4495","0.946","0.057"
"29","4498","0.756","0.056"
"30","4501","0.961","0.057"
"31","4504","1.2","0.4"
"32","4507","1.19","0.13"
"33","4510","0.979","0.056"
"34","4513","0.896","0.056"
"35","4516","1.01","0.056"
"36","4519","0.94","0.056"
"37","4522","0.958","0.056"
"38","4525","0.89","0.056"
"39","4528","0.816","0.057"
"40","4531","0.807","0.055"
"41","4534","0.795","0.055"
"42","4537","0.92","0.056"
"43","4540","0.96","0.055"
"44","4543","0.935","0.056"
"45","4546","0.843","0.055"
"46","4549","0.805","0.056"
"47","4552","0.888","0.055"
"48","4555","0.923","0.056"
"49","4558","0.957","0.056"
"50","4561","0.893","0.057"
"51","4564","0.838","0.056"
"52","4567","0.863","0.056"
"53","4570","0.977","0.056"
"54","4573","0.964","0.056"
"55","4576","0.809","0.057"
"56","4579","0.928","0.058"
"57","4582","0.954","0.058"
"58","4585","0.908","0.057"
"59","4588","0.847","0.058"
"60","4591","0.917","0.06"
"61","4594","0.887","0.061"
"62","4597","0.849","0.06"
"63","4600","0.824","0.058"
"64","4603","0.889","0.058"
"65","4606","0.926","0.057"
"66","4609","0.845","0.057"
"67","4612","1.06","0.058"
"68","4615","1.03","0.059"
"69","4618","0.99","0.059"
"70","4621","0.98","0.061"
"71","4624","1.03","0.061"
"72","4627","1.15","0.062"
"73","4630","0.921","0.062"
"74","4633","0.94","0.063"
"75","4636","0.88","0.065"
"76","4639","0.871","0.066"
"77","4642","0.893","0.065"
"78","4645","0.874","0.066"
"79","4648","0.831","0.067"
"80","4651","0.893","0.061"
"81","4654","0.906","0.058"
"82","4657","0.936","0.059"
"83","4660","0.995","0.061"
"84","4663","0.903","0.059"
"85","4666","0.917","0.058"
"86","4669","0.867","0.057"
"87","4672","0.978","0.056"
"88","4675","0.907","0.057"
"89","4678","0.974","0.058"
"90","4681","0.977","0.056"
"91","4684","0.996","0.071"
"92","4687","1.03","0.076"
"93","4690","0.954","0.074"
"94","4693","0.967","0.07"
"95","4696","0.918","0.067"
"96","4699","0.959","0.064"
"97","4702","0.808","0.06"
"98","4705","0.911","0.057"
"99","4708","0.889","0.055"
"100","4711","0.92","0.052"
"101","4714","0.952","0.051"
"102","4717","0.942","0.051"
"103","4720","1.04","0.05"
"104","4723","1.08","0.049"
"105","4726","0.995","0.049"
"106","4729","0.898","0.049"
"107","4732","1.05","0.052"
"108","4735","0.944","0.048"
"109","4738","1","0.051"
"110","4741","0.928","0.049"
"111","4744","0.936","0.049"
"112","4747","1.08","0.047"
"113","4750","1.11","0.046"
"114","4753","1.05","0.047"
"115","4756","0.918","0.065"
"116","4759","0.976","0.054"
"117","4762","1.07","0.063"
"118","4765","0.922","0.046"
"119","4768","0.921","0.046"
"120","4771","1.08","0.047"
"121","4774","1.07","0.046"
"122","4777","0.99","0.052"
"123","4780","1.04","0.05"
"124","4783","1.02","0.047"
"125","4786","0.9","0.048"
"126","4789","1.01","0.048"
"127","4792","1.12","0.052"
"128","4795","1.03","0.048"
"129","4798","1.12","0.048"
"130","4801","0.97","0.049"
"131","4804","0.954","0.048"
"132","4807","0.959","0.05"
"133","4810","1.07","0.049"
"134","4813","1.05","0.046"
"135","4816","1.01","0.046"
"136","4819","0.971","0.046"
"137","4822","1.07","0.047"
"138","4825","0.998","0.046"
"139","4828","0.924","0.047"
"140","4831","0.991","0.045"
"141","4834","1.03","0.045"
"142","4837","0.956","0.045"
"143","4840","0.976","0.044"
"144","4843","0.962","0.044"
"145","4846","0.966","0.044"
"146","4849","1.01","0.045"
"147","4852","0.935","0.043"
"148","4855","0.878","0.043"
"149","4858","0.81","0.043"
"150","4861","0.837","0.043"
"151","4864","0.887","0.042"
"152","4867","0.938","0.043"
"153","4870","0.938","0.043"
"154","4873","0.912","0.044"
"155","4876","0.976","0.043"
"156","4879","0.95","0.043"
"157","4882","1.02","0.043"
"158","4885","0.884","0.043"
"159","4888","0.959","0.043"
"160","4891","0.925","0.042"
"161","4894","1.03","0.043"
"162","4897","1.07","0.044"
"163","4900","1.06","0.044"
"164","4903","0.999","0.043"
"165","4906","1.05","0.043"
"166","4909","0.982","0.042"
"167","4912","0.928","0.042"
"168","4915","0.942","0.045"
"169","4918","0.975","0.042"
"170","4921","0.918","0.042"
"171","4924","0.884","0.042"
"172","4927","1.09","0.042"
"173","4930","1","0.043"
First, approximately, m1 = 0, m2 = 2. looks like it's 2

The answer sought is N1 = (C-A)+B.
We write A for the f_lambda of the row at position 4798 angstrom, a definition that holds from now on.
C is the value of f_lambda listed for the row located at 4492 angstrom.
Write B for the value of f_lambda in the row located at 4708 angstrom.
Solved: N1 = 0.71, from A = 1.12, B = 0.889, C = 0.937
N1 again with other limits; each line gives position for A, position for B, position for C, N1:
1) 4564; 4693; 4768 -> 1.05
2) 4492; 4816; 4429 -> 0.95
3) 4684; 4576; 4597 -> 0.66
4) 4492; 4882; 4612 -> 1.14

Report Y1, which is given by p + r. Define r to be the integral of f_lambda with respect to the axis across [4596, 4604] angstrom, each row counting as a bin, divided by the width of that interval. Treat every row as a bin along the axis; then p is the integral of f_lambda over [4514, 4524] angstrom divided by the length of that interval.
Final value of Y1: 1.81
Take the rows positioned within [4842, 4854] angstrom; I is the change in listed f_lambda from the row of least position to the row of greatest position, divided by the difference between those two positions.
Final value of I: -0.003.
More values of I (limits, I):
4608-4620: 0.016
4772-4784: -0.006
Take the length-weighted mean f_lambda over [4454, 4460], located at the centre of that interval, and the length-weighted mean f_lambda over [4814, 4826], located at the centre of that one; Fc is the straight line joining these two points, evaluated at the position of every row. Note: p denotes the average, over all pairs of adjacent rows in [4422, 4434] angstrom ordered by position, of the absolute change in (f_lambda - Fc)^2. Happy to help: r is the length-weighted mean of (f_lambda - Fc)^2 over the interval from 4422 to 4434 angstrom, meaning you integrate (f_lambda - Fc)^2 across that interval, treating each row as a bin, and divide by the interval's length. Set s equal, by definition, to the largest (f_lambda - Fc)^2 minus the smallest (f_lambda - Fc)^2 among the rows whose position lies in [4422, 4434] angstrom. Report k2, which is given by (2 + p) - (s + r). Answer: 1.96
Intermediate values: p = 0.020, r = 0.020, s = 0.039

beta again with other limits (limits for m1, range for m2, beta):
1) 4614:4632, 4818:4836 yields 0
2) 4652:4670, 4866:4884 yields 21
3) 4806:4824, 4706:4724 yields 1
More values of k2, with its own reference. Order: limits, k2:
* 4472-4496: 1.92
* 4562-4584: 1.97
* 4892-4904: 1.99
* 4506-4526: 1.82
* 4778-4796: 1.99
